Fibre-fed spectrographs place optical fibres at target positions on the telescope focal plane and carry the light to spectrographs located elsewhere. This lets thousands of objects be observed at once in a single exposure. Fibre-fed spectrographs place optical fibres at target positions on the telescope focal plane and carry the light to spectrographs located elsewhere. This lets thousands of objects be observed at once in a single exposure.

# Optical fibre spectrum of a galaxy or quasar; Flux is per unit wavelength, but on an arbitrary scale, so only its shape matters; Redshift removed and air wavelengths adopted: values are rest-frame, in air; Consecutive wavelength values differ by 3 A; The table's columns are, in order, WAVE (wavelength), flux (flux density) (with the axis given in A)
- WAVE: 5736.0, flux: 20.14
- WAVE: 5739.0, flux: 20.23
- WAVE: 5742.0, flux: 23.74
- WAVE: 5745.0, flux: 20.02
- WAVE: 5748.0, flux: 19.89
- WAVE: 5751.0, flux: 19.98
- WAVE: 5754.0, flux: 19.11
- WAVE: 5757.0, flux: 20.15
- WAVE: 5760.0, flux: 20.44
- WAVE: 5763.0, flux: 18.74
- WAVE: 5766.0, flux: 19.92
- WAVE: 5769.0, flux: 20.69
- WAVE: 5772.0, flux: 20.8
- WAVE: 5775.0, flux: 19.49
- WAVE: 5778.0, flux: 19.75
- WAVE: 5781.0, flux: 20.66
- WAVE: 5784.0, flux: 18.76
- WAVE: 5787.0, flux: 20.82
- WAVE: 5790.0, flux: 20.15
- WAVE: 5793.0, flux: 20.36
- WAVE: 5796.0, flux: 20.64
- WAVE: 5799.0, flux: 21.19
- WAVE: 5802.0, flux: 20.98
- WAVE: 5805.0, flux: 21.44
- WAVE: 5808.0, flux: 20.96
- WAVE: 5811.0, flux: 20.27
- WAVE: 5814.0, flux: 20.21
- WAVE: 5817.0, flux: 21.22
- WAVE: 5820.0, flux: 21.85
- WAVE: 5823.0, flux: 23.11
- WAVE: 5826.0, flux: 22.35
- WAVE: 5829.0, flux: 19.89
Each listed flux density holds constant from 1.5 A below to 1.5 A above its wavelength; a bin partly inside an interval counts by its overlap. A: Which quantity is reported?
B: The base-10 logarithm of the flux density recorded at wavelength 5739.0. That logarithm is 1.31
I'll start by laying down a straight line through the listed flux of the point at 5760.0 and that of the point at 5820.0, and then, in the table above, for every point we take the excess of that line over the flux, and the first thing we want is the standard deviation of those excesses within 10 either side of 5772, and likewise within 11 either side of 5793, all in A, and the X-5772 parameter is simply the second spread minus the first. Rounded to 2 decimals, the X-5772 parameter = 0.00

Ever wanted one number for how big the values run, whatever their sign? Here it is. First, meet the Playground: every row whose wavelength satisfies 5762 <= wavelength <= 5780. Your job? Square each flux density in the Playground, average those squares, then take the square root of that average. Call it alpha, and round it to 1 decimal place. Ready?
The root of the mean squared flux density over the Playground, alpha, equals 19.9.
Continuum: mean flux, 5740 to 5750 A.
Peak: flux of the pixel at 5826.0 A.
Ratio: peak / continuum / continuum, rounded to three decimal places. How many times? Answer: 0.050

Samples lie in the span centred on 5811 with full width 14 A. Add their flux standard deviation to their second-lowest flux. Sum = 20.8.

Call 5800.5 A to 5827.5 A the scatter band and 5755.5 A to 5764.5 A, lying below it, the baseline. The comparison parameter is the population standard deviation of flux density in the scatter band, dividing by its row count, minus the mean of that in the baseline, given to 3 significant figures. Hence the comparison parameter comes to -18.9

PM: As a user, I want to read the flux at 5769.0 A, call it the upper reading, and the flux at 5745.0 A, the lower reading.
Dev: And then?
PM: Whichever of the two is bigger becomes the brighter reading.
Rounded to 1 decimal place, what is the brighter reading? 20.7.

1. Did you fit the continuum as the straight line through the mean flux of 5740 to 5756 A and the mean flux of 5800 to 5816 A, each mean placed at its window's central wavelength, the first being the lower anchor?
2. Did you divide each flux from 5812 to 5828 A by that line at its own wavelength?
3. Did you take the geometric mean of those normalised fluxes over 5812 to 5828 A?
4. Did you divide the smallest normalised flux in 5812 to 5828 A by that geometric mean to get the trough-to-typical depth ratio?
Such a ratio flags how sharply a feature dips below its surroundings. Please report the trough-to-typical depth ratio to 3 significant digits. 0.931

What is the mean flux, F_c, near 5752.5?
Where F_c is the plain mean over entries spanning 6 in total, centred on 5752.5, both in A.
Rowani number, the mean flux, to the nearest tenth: 19.5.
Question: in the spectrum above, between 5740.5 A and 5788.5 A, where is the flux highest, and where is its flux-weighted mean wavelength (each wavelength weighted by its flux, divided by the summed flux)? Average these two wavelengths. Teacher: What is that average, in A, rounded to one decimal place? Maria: 5753.1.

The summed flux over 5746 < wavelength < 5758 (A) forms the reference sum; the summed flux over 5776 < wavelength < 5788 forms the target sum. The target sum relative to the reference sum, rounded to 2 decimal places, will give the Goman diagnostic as 1.01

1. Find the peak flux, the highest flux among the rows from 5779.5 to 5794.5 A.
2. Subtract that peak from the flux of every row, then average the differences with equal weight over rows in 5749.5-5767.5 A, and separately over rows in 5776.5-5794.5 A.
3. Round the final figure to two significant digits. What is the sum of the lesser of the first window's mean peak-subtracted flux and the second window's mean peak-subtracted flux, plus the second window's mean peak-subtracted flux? -1.8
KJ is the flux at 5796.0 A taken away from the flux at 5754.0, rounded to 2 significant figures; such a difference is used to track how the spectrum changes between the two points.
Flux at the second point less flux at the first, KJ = -1.5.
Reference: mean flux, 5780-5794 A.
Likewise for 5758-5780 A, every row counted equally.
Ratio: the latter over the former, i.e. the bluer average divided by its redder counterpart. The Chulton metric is 0.99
